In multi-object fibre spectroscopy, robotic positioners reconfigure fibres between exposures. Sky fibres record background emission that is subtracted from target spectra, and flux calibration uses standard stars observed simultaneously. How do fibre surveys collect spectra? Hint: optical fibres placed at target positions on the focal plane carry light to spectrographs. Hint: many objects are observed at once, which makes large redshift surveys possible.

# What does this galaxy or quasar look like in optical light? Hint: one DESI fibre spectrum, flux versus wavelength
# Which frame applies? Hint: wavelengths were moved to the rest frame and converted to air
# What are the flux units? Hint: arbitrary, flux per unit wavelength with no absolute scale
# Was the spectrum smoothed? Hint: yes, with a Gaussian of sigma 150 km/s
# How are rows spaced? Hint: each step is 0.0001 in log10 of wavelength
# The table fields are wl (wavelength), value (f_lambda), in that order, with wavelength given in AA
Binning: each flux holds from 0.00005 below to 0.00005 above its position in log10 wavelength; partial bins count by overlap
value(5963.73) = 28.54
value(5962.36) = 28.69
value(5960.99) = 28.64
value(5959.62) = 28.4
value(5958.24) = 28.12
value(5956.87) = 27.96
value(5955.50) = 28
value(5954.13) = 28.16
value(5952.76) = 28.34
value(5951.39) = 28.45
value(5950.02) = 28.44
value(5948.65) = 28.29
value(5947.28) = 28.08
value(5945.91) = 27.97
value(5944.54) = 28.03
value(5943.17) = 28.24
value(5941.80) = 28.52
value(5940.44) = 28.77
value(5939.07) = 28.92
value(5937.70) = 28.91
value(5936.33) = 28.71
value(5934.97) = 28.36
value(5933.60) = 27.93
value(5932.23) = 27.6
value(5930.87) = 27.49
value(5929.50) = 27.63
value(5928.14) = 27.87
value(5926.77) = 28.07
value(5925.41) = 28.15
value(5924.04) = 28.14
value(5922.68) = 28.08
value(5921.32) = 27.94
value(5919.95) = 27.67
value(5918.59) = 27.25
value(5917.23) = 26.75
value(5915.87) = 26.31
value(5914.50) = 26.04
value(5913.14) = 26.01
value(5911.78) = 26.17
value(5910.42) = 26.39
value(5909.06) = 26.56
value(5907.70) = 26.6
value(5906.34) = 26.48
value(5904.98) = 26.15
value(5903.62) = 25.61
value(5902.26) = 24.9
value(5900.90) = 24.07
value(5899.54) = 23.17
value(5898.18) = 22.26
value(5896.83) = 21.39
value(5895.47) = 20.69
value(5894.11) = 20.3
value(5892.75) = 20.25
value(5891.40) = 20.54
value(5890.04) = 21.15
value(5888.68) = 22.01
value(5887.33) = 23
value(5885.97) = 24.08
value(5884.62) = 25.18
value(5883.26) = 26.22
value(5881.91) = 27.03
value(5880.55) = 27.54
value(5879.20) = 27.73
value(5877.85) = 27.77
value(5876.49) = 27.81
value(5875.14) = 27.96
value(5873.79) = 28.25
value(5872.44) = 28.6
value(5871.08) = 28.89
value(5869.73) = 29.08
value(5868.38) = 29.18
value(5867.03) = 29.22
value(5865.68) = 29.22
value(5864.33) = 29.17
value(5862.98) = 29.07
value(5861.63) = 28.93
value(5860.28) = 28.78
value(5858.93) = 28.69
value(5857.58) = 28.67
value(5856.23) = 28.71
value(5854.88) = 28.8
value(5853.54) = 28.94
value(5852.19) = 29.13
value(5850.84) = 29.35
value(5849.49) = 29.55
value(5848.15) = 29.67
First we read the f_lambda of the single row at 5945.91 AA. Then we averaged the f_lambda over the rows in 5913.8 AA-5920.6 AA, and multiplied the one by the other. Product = 750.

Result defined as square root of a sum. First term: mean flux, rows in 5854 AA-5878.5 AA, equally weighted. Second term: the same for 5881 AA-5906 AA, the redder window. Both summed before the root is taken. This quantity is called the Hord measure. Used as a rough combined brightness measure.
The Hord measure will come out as 7.21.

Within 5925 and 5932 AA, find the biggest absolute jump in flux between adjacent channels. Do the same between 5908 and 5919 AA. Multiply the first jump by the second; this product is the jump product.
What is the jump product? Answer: 0.12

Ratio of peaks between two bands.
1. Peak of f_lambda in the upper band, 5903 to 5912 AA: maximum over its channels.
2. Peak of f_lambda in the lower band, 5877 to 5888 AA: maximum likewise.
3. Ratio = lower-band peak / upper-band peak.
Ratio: 1.04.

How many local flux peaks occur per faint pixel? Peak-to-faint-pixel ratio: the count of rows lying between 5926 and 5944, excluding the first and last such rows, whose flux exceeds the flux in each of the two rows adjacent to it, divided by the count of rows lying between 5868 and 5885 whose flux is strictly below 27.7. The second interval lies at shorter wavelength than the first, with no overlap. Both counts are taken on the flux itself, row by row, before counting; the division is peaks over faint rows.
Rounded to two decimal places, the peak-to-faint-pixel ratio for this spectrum 0.25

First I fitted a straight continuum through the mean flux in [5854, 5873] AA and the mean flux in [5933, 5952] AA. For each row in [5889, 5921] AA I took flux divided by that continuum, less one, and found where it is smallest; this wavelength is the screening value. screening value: 5892.75 AA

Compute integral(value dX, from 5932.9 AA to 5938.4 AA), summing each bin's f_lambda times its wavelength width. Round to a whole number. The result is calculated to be 156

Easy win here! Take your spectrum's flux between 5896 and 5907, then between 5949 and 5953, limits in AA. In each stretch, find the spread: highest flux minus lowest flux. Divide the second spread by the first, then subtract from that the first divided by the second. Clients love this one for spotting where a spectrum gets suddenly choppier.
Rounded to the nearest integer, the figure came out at -46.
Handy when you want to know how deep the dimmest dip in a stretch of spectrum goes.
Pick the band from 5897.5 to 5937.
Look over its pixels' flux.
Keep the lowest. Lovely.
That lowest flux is 22.26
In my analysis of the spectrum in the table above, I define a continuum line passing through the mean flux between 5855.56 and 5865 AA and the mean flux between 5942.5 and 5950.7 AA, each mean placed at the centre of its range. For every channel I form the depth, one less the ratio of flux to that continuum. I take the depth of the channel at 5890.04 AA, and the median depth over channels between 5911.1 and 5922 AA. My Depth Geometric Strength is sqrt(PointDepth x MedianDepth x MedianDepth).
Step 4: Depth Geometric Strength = 0.034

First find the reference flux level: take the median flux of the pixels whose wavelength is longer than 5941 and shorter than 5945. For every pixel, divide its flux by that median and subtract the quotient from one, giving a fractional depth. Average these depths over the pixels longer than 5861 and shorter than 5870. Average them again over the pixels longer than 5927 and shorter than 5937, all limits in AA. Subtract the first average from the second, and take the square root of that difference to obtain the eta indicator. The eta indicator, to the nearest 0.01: 0.20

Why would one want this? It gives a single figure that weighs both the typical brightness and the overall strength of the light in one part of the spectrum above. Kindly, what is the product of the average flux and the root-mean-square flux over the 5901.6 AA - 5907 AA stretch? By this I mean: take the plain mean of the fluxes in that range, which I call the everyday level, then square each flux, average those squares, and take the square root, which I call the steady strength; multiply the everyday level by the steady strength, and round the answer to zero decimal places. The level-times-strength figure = 665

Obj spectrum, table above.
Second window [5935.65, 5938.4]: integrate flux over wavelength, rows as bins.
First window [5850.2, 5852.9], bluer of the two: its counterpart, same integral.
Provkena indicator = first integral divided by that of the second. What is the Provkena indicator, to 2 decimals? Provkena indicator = 1.00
